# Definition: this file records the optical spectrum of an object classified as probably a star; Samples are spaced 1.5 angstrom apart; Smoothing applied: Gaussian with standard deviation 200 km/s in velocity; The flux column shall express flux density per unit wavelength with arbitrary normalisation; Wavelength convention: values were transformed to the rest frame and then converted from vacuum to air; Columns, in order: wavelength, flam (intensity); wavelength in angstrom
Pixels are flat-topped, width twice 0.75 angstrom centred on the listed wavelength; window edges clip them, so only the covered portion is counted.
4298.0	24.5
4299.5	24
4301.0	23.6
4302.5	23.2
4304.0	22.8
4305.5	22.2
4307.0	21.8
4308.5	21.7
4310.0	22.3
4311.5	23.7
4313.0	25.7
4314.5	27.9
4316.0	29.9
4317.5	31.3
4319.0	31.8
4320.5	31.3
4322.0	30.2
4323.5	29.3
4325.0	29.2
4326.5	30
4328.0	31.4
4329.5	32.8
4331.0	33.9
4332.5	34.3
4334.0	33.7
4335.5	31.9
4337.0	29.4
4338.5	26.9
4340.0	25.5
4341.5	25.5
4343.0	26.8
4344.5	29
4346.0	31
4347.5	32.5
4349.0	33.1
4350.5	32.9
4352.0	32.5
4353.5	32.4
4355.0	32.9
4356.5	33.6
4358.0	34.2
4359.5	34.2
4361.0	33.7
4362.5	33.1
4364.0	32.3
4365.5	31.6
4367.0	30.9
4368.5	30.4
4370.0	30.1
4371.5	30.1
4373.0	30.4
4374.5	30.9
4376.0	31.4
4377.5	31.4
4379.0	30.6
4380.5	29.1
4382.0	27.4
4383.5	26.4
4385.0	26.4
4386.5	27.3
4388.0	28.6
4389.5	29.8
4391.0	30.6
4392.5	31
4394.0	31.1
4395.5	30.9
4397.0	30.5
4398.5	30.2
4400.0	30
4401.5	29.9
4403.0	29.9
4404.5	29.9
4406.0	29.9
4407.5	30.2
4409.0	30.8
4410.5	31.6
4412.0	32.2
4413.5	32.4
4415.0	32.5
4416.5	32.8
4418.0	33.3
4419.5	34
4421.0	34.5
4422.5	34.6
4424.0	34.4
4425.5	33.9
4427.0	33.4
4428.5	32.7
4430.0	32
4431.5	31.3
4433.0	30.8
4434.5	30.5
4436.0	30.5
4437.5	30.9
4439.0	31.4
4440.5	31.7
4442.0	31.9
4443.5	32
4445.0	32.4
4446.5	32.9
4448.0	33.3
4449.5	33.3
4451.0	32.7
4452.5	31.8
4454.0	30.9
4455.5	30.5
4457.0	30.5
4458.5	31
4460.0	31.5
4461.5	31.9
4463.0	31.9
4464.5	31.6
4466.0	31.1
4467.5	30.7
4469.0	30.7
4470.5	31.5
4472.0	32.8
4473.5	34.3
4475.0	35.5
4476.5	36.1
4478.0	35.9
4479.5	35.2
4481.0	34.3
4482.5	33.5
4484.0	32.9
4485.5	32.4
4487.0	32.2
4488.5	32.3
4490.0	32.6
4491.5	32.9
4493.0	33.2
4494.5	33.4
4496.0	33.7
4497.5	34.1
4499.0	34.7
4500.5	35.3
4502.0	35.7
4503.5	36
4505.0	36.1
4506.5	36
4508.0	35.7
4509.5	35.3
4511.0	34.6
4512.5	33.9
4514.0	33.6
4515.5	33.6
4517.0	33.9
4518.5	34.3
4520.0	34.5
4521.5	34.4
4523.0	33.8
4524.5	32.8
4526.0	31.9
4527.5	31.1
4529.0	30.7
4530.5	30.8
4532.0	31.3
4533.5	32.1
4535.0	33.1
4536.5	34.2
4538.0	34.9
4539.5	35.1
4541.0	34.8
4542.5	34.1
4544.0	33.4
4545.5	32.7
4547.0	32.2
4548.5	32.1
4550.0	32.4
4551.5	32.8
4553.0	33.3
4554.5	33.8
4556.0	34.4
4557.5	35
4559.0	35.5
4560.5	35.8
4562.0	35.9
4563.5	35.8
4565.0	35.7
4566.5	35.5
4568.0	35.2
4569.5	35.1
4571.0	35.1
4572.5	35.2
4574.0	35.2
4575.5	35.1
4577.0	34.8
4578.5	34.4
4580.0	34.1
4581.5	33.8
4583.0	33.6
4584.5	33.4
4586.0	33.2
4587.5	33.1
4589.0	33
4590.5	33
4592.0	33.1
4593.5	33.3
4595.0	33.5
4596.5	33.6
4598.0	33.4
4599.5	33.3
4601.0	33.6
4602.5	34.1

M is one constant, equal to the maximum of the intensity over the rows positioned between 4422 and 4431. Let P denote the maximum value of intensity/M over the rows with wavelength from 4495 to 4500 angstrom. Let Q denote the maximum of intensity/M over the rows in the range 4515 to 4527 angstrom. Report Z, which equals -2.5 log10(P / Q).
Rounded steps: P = 1.00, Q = 1.00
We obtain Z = -0.006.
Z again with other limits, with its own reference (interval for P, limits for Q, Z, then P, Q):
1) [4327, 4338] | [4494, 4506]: 0.056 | 0.99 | 1.04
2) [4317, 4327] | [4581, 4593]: 0.066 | 0.92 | 0.98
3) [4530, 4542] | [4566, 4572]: 0.012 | 1.01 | 1.03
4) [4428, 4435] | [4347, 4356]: 0.013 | 0.95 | 0.96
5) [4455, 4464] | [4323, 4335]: 0.079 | 0.92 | 0.99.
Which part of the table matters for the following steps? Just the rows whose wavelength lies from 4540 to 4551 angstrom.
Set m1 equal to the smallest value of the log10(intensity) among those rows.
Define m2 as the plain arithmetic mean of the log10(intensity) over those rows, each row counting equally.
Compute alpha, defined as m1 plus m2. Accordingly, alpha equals 3.03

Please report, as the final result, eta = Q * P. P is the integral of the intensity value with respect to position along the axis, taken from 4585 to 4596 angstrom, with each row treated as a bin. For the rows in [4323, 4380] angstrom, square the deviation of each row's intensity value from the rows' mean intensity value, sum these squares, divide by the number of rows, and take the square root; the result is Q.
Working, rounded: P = 365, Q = 2.29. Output 837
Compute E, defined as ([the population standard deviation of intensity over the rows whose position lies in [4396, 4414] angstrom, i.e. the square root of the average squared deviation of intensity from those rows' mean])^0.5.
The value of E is 0.9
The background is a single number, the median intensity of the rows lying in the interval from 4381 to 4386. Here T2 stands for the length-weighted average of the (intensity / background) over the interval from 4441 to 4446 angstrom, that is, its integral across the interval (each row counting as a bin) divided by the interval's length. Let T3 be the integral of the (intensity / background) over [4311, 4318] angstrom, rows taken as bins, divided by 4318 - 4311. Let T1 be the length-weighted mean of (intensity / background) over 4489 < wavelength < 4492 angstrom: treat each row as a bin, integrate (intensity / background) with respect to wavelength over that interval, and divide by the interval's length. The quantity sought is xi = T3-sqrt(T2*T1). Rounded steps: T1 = 1.24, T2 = 1.217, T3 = 1.05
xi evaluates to -0.18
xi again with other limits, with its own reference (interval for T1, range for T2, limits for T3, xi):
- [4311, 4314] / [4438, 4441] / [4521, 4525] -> 0.21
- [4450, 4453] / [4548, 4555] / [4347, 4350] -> 0.01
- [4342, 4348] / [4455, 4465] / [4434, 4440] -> 0.02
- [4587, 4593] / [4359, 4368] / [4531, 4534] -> -0.05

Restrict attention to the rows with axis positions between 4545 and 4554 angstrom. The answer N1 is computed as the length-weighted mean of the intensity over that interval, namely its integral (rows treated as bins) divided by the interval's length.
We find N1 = 32.6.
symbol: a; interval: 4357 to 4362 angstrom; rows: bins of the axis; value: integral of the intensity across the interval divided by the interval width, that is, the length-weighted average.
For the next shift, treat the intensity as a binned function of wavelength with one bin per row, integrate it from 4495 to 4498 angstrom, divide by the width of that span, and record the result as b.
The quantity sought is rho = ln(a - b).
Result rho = -2.1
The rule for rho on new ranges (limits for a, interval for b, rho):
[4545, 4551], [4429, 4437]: 0.3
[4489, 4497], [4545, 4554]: -0.6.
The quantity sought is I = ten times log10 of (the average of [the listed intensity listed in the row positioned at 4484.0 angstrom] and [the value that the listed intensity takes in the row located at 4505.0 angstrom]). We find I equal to 15.4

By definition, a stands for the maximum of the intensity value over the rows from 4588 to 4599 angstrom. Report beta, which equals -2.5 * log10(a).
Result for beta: -3.82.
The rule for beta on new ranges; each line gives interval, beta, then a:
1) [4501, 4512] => -3.89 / 36.1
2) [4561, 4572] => -3.89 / 35.9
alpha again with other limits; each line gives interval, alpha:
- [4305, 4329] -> 2.77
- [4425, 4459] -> 2.99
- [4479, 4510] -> 3.04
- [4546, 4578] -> 3.04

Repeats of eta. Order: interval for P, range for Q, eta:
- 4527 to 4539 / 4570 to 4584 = 231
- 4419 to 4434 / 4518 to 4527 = 476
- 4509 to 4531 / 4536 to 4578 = 845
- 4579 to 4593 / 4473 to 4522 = 555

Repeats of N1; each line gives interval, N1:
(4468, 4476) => 33.0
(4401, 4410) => 30.1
